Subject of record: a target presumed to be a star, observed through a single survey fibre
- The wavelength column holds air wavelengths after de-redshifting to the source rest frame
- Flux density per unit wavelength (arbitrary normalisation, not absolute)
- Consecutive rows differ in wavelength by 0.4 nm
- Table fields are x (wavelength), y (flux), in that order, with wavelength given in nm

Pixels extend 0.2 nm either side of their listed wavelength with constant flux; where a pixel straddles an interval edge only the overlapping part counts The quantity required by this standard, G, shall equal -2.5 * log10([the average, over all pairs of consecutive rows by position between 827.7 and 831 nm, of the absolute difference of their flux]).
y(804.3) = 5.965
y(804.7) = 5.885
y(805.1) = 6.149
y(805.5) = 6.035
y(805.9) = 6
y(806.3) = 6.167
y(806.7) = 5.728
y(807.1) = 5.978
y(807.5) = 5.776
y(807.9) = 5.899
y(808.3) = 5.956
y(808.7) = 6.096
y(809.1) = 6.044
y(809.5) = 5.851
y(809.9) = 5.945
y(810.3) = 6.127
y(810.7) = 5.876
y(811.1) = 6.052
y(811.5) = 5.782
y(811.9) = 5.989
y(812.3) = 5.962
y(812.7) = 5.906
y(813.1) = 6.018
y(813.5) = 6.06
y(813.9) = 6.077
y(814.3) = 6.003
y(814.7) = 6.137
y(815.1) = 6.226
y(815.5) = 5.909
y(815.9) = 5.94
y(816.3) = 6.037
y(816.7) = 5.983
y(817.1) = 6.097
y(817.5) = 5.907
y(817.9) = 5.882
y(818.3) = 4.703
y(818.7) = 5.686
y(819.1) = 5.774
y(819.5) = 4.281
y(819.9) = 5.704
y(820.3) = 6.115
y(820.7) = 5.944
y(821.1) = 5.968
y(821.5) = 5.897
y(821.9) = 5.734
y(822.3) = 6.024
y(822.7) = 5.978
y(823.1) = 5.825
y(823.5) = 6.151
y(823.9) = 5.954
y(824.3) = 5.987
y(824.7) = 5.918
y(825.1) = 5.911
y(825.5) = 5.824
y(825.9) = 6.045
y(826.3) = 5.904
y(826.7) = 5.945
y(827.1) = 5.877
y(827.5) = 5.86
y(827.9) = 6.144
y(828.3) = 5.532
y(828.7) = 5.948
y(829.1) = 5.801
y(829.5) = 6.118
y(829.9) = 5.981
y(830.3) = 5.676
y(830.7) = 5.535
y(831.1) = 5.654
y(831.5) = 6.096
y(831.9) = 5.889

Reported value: 1.32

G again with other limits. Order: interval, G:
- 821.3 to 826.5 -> 2.10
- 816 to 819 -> 0.93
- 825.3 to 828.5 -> 1.76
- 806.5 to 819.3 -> 1.81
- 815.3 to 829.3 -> 1.36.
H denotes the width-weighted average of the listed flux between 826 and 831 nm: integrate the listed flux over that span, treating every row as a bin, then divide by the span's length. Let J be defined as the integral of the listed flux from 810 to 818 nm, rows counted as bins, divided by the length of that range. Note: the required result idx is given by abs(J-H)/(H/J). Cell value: 0.14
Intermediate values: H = 5.86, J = 6.00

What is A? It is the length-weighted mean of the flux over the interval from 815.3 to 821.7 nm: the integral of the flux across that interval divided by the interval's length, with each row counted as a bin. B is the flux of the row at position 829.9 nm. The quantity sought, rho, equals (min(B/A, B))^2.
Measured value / 1.086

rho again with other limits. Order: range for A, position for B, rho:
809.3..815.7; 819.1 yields 0.928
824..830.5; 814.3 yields 1.033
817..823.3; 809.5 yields 1.049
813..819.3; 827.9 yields 1.084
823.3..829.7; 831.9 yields 0.985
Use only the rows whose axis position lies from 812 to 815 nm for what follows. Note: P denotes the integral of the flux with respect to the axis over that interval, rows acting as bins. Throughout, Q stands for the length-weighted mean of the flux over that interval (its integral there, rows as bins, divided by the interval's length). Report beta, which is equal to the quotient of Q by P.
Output 0.33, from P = 18.1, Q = 6.03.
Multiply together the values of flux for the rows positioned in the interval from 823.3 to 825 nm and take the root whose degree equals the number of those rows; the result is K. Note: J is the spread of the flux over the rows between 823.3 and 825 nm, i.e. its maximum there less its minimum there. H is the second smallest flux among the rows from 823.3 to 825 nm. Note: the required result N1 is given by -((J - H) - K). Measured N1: 11.7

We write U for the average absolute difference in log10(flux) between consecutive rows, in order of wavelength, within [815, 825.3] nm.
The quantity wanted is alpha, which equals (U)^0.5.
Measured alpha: 0.16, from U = 0.026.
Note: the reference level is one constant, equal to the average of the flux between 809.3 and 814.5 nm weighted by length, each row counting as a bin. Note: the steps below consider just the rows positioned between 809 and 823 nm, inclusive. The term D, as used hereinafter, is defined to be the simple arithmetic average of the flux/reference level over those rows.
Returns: 0.98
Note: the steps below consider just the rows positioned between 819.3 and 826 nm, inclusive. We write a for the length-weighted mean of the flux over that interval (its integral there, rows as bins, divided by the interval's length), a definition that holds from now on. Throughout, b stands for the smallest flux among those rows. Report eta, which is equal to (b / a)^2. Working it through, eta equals 0.54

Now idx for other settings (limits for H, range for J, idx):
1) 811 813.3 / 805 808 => 0.02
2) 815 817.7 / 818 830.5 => 0.19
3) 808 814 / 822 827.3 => 0.03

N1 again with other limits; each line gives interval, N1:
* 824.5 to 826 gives 11.6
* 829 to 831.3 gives 10.9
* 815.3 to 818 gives 11.7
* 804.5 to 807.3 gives 11.4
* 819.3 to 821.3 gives 9.4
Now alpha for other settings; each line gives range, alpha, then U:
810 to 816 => 0.10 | 0.009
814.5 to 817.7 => 0.10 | 0.009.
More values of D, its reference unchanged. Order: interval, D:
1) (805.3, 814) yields 1.00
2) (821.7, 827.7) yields 0.99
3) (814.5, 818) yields 1.01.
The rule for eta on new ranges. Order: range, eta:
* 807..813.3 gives 0.94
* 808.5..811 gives 0.95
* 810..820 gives 0.54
